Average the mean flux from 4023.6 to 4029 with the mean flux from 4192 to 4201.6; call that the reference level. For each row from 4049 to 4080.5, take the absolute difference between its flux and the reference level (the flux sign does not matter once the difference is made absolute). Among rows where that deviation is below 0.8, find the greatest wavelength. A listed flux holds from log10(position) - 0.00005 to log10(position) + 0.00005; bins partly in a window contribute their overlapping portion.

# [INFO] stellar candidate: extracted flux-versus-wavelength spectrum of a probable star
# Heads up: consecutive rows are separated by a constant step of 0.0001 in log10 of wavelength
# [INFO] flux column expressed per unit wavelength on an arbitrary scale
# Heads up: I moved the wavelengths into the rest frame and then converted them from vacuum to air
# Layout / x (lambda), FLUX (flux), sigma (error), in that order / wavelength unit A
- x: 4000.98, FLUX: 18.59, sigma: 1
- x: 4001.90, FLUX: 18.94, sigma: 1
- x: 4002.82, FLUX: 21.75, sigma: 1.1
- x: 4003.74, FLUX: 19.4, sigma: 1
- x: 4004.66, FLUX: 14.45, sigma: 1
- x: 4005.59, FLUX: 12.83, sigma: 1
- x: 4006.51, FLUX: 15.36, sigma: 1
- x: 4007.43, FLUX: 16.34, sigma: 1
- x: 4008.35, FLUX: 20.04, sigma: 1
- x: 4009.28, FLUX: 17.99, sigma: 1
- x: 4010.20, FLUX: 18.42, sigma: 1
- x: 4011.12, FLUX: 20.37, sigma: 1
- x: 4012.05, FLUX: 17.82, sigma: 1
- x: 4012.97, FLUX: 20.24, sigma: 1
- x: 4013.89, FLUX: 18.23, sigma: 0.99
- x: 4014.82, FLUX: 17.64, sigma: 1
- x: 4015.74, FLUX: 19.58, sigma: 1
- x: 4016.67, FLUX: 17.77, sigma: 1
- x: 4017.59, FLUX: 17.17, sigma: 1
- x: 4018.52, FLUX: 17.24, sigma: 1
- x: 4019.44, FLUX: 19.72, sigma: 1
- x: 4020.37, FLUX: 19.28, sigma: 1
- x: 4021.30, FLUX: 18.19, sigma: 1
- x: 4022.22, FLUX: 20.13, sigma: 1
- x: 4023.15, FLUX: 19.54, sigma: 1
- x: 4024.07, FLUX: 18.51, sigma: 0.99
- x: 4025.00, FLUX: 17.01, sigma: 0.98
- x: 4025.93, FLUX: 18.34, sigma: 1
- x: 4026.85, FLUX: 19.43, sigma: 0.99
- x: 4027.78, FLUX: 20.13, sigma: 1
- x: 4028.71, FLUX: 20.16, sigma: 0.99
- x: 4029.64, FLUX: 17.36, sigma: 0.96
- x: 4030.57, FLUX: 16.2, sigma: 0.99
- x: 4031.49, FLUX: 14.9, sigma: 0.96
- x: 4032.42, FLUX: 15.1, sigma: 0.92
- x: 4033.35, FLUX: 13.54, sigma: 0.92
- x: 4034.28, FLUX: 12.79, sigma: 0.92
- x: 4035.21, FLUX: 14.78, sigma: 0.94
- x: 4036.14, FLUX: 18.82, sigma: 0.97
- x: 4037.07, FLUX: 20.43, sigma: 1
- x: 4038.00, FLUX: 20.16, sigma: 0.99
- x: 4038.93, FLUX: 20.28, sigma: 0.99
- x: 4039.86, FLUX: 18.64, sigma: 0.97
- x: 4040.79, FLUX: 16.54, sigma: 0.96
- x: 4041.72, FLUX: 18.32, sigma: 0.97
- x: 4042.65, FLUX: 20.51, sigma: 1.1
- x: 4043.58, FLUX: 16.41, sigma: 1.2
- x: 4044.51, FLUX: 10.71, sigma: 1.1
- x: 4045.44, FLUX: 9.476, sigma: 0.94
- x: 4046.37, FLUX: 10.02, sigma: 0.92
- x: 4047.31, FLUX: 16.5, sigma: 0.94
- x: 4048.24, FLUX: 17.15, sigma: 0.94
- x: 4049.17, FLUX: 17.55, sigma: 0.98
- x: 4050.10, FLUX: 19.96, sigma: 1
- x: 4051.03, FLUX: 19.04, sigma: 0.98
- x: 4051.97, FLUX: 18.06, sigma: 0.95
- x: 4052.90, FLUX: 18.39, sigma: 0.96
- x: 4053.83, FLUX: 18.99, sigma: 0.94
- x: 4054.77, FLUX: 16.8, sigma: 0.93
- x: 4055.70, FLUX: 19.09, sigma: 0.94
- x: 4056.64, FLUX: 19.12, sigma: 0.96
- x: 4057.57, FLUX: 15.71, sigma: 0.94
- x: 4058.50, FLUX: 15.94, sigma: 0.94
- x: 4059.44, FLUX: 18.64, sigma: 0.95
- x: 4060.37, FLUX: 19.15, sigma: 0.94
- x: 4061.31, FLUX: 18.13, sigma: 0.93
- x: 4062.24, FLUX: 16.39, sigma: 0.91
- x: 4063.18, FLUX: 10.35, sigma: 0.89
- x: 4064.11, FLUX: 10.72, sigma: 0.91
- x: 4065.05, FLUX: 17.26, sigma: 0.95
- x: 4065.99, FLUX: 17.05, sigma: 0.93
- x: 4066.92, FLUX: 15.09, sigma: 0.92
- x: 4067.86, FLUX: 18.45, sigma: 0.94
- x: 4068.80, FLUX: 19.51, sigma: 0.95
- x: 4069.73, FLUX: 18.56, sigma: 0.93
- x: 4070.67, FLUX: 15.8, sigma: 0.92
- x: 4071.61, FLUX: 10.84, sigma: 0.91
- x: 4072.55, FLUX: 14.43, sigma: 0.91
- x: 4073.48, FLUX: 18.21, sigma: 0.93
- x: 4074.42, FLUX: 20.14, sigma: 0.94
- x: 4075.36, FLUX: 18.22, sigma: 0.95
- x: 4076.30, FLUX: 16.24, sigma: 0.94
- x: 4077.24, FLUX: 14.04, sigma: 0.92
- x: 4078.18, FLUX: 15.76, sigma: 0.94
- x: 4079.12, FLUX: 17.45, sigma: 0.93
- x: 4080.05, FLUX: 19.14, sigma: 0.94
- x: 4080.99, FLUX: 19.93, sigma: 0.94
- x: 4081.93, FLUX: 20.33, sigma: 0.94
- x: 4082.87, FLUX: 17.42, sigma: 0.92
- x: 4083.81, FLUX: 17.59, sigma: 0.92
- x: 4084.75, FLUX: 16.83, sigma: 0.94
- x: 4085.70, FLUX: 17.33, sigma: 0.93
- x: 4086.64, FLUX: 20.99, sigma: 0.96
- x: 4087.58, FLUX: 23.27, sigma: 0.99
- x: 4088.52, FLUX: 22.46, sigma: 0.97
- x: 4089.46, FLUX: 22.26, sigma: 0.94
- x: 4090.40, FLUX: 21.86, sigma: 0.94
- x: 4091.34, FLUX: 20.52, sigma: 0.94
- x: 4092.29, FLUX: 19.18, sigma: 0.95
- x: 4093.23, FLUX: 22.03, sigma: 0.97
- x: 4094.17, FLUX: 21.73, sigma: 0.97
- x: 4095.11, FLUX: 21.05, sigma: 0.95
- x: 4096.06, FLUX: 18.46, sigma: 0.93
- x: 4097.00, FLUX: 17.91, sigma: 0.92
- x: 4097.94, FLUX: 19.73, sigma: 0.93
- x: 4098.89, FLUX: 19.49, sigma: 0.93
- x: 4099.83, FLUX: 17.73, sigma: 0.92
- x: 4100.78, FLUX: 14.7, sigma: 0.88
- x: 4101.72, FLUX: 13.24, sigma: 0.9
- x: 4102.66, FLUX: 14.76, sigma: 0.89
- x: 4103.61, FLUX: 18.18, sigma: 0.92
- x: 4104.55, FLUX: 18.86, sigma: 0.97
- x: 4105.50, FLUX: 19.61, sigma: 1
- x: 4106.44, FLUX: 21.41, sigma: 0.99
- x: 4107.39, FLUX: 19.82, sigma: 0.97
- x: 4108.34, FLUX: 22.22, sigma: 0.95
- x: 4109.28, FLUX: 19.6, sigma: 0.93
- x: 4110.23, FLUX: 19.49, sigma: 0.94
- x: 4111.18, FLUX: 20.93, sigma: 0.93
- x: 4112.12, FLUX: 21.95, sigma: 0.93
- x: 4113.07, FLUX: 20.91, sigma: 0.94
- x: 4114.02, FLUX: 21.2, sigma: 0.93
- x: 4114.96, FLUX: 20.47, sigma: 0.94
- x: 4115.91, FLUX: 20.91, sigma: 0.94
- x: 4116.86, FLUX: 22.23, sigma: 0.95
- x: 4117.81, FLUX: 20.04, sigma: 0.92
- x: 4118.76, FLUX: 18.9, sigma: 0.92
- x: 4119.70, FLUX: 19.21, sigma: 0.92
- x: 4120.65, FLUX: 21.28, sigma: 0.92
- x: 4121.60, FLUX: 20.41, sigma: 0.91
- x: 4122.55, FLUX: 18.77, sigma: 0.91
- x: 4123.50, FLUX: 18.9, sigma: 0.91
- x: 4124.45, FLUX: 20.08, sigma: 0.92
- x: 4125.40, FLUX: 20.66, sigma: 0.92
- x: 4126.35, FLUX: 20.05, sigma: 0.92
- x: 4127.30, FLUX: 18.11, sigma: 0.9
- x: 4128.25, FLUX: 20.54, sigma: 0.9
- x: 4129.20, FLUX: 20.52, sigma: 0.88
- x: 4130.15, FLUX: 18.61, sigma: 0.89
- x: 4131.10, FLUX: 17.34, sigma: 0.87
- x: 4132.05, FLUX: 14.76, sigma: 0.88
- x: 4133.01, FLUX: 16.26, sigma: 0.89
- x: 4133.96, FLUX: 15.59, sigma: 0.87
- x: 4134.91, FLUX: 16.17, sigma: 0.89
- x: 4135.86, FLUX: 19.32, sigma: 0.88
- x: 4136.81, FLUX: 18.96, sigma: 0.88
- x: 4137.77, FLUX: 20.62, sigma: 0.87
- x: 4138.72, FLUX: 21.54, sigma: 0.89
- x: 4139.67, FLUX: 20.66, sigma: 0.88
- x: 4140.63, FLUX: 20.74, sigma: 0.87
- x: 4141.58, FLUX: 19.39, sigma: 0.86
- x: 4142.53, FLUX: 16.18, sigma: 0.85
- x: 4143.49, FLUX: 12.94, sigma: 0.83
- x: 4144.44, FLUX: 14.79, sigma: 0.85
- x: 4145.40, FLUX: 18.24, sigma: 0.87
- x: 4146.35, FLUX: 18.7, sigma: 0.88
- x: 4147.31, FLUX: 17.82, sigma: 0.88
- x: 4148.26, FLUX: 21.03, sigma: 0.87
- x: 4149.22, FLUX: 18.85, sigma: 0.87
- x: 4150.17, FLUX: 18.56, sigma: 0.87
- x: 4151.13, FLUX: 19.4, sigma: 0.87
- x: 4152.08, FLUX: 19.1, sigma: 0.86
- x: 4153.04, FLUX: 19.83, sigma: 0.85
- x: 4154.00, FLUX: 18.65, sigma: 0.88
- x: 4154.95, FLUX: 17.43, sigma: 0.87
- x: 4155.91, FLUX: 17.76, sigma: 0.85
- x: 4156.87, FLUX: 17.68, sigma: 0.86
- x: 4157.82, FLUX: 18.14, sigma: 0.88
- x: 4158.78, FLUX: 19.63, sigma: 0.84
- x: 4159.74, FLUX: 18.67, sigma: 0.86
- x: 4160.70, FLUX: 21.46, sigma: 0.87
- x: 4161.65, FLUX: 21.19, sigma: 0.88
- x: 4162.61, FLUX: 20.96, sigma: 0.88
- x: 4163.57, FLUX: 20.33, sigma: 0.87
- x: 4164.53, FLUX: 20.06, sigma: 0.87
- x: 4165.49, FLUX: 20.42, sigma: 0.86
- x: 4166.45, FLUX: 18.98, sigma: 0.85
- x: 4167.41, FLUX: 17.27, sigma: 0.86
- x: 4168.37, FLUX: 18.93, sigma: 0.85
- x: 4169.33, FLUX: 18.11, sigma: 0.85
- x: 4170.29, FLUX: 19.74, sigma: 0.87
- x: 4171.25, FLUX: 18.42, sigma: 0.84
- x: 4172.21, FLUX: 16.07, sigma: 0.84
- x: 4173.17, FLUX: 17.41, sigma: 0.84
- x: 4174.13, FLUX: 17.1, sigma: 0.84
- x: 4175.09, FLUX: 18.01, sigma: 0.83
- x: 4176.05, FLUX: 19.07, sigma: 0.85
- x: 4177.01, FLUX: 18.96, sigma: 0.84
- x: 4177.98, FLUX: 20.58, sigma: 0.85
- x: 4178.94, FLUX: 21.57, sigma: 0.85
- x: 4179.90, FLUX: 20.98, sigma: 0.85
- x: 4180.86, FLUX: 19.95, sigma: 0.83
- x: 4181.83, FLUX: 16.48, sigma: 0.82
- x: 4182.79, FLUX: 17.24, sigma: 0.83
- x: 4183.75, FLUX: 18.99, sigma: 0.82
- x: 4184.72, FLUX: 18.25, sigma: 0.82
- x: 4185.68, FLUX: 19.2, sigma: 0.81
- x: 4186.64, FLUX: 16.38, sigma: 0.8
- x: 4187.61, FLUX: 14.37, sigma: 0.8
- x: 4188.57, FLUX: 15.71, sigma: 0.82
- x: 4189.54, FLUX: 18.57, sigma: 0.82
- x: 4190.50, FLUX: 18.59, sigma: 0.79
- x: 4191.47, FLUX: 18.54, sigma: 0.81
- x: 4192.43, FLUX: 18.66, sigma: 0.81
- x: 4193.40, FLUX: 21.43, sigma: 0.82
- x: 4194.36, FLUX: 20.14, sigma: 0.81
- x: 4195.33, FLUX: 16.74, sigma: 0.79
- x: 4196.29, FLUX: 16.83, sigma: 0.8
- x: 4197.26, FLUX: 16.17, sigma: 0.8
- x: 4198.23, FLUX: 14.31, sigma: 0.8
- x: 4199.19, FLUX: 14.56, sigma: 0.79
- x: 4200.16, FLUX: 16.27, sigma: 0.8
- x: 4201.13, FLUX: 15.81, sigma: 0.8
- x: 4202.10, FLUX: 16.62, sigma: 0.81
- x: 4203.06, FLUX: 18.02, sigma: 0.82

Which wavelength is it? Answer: 4079.12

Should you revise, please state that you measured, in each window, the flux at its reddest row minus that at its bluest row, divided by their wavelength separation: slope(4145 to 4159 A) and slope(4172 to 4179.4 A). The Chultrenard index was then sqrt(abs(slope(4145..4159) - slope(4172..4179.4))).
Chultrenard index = 0.8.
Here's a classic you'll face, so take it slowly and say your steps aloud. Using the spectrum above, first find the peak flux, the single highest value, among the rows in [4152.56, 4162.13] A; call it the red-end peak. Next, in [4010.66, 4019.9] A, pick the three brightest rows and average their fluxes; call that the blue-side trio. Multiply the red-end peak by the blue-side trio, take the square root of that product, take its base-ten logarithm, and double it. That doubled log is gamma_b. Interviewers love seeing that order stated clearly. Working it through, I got 2.635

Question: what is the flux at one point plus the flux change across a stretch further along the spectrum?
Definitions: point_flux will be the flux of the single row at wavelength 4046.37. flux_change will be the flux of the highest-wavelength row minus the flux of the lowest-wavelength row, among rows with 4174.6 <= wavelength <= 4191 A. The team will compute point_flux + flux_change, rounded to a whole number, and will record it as 11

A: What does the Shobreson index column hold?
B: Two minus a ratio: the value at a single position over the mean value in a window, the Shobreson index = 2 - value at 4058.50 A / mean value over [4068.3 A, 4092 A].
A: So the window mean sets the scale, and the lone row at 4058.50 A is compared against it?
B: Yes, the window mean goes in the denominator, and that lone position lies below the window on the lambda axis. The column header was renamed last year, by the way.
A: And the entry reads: 1.13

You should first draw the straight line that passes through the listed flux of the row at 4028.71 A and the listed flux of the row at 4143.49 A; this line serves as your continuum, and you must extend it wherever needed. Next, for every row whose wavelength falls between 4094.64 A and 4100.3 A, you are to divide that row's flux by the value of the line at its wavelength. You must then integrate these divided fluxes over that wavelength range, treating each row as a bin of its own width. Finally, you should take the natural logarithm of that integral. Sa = 1.92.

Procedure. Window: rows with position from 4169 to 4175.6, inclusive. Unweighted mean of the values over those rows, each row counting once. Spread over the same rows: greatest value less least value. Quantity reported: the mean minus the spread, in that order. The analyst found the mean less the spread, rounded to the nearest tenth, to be 14.2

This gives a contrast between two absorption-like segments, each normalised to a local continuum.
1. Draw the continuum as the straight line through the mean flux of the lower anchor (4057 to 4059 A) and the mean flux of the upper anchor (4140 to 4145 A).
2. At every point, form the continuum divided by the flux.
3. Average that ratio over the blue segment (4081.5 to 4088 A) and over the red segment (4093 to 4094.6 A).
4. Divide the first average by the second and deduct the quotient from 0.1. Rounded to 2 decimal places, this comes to -1.05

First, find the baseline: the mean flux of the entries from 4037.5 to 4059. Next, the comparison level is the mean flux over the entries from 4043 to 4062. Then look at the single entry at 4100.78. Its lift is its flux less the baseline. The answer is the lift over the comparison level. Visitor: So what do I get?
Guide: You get -0.14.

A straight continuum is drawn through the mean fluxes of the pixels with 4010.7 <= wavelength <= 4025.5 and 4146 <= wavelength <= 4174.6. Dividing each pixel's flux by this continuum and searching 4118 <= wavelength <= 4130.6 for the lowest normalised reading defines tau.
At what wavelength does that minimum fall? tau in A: 4127.30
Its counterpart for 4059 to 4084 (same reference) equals 4063.18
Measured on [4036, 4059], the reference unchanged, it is 4045.44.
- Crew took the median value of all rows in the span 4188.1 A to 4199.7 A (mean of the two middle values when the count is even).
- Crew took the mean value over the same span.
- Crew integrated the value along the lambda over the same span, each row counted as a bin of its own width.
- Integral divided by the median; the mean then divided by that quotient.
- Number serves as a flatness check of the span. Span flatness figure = 1.5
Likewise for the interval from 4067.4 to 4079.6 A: 1.4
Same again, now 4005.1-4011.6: 2.8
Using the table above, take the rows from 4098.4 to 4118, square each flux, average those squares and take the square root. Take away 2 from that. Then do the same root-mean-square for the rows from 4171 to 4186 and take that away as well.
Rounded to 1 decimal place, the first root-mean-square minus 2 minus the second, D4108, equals -1.1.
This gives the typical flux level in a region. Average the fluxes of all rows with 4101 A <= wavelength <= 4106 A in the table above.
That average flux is 16.9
